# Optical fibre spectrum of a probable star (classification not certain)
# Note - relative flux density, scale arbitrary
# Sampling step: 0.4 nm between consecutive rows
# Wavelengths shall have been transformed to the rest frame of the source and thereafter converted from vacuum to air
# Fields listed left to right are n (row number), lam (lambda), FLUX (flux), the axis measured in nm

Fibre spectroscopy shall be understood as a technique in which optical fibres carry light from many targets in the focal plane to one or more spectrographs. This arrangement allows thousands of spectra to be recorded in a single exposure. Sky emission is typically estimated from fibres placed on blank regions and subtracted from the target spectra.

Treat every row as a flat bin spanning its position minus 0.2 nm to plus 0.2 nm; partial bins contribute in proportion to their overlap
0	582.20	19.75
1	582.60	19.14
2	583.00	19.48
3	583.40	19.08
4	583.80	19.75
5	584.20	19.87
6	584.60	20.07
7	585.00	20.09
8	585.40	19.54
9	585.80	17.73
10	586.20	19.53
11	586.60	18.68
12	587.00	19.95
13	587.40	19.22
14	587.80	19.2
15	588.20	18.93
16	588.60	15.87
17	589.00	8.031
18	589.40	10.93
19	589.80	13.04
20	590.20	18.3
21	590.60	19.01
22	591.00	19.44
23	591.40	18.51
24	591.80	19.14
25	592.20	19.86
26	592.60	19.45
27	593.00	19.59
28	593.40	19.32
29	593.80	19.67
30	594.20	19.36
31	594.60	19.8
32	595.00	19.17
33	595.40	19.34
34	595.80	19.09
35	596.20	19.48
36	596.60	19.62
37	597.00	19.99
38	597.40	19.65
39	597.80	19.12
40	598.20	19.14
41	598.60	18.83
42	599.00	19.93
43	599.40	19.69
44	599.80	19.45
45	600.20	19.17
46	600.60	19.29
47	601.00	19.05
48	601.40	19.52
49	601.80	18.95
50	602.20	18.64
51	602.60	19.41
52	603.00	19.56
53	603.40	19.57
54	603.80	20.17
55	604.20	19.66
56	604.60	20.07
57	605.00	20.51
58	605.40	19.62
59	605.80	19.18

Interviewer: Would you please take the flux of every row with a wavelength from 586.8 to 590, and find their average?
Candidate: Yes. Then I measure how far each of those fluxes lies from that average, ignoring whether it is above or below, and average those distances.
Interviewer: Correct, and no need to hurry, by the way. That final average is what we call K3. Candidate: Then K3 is 3.73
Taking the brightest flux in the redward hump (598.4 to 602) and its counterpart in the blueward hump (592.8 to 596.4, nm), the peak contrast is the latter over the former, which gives 0.99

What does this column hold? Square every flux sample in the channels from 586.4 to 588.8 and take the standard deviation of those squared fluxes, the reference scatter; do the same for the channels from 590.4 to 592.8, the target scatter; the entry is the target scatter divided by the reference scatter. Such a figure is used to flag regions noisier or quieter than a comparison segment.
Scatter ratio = 0.35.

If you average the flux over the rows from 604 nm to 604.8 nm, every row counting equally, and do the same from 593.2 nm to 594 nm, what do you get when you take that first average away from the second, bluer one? -0.37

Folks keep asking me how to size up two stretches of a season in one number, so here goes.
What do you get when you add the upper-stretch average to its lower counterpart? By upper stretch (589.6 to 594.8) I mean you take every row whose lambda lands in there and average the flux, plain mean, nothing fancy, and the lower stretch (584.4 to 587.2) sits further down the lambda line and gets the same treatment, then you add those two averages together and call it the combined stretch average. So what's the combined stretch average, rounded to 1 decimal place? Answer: 38.2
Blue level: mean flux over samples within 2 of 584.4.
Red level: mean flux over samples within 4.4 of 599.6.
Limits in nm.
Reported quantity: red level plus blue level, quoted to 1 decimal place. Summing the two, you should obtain 38.8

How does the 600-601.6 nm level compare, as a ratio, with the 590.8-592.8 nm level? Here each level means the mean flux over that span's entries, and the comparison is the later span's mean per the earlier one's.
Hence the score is 1.00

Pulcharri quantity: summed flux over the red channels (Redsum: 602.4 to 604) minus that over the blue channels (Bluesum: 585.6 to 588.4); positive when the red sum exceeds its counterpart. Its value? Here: -55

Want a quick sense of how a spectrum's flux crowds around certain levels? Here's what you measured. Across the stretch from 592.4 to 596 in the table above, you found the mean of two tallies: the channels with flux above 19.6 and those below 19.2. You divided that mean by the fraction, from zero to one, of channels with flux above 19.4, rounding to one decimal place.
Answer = 4.5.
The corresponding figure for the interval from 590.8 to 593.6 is 2.6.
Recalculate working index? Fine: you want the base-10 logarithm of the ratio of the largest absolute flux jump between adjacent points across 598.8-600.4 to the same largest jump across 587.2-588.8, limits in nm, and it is -1.0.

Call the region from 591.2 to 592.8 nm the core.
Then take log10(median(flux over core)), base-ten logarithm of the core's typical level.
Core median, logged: 1.285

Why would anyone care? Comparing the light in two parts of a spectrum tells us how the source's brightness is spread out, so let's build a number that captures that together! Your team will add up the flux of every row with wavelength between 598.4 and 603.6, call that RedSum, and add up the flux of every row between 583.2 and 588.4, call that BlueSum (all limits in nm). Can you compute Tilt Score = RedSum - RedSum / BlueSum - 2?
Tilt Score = 248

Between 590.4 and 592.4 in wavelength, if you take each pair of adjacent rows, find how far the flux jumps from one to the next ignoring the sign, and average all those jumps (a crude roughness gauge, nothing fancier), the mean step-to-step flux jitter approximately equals 0.68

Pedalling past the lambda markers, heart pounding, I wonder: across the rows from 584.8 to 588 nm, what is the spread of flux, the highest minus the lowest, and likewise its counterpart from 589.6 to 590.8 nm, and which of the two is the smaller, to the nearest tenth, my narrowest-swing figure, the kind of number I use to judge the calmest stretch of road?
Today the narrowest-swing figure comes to 2.4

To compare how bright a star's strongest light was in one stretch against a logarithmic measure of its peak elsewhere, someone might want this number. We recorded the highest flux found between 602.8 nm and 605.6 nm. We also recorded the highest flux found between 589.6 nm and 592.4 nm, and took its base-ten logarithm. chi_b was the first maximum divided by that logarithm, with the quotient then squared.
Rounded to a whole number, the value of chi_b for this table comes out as 250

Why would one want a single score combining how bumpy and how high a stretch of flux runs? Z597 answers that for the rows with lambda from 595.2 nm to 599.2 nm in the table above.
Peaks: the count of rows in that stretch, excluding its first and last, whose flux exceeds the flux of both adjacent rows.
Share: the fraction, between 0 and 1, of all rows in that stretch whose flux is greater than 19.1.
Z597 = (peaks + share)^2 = 7.8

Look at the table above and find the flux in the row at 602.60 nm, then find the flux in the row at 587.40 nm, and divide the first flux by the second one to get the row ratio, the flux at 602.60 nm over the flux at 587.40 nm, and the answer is 1.01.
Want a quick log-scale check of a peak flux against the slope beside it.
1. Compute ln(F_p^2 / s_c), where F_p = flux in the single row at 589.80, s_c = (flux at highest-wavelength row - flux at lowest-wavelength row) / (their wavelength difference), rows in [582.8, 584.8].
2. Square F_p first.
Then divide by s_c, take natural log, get 6.1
